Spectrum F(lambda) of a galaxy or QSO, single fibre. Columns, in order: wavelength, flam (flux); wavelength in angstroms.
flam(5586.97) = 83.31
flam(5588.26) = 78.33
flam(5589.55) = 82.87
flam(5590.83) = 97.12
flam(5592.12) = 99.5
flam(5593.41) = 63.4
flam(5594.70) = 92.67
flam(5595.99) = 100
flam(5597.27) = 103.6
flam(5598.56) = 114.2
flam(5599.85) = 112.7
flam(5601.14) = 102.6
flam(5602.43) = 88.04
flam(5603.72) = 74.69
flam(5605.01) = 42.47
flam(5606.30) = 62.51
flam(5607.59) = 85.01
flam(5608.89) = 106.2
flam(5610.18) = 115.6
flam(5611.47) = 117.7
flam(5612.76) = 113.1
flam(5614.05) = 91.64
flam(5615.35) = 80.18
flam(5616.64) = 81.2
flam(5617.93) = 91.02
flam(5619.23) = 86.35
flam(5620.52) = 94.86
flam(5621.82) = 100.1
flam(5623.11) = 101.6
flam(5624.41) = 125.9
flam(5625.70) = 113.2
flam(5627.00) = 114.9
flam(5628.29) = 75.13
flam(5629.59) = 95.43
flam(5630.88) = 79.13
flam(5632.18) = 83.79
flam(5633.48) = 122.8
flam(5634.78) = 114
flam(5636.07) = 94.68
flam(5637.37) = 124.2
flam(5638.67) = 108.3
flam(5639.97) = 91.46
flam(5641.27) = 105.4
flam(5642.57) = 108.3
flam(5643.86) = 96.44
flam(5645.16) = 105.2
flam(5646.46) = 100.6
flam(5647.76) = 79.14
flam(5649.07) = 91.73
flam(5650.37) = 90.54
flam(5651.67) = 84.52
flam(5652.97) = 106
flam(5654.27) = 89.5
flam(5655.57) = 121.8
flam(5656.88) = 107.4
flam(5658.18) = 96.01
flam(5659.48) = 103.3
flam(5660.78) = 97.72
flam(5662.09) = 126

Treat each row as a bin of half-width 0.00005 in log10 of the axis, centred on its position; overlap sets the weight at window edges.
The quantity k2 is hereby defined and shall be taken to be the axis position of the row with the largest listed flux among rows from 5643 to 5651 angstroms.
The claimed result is 5645.16 angstroms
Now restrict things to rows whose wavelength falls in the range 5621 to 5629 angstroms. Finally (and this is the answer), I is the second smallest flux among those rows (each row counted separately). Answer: 100.1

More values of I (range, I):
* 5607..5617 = 81.2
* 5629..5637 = 83.79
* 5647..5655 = 84.52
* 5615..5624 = 81.2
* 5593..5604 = 74.69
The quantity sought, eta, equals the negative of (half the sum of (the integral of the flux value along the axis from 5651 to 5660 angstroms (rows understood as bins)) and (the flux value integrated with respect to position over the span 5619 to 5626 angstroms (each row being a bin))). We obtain -820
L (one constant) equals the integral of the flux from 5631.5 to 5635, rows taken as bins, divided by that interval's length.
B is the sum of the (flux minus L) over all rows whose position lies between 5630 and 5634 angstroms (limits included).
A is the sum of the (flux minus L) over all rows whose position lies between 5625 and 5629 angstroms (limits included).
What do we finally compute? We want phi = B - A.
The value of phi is -18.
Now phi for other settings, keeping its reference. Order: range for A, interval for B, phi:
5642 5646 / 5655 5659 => 15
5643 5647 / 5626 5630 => -17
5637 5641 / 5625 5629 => -21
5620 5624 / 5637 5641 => 27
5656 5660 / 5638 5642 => -2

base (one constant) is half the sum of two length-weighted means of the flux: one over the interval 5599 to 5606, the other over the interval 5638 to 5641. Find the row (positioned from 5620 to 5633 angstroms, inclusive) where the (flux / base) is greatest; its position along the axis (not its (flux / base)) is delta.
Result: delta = 5624.41 angstroms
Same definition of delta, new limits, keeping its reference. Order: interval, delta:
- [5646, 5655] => 5652.97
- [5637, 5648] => 5637.37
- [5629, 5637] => 5633.48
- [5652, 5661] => 5655.57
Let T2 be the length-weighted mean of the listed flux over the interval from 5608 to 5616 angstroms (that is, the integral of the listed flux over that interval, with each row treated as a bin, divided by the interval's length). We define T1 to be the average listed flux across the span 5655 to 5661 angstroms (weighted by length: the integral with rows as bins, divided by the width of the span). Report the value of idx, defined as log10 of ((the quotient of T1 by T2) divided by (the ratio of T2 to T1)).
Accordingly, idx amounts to 0.02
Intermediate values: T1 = 106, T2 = 103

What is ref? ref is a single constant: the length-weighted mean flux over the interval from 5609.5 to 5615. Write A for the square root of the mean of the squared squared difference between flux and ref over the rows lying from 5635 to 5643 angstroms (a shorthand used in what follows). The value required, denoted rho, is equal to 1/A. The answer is 0.0059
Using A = 171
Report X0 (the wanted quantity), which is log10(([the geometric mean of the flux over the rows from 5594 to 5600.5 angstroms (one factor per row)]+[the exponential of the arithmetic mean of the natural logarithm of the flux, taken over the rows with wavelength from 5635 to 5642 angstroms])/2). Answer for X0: 2.02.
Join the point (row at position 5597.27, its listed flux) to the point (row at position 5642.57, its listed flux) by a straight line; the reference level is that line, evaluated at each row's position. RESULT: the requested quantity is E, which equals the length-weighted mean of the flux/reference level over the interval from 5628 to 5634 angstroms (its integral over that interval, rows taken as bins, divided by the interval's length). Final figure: 0.85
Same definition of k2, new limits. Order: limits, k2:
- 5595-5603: 5598.56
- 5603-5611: 5610.18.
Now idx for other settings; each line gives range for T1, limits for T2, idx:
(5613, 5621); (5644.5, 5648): -0.08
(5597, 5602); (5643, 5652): 0.12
